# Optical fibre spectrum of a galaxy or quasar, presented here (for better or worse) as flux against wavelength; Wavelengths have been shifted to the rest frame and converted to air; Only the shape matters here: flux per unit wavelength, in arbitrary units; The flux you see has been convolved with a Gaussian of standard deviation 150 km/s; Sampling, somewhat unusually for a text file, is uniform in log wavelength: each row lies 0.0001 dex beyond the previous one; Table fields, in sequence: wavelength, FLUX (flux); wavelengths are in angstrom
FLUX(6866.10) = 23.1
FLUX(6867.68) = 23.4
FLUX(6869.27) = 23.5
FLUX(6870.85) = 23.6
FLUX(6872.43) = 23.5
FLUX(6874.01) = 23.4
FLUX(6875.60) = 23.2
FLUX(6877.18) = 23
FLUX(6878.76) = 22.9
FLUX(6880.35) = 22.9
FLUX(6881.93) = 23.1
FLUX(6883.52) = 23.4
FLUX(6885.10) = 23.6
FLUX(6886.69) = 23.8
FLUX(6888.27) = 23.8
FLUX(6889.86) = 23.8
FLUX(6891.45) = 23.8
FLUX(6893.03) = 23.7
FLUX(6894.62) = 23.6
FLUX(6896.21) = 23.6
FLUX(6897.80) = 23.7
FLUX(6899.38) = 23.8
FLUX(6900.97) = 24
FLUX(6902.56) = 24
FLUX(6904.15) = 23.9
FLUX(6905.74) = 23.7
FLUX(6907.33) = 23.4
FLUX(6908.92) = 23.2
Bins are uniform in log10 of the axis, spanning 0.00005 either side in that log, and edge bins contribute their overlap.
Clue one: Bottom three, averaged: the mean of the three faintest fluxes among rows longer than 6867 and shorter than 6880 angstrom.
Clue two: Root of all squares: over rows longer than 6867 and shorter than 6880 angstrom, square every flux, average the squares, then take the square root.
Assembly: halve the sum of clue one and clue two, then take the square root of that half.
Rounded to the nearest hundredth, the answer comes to 4.81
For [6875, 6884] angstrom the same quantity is 4.80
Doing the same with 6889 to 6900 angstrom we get 4.87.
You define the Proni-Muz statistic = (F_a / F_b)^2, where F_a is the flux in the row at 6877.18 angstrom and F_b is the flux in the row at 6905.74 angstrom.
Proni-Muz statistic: 0.94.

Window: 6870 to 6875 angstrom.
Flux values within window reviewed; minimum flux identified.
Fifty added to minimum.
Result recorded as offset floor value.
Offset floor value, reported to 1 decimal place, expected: 73.4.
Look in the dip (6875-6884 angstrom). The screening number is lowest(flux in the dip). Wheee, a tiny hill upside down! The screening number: 22.9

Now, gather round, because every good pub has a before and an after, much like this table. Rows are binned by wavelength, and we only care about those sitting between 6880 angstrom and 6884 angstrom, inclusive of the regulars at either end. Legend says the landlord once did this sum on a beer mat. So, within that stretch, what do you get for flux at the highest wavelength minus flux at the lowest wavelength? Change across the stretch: 0.5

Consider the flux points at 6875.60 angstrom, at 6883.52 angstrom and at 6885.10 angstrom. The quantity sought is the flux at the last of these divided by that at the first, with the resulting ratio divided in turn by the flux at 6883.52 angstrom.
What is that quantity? 0.0435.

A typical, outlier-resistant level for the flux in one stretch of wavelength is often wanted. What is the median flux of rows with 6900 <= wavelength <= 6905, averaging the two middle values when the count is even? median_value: 24.0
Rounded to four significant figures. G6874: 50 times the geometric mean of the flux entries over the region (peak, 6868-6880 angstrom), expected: 1165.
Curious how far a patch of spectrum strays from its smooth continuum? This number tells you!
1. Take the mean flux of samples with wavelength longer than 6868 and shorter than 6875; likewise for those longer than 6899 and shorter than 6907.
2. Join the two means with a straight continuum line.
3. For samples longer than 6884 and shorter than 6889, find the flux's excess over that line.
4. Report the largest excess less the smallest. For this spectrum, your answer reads 0.18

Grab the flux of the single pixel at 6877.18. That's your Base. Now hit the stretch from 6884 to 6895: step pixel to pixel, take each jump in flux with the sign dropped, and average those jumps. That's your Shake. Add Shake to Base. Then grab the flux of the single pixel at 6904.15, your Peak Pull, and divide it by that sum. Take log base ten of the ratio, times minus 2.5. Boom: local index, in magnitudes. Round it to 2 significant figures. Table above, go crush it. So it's -0.039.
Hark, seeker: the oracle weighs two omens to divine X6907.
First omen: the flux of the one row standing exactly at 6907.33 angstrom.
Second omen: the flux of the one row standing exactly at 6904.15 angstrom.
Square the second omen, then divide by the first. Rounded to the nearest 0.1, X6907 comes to 24.4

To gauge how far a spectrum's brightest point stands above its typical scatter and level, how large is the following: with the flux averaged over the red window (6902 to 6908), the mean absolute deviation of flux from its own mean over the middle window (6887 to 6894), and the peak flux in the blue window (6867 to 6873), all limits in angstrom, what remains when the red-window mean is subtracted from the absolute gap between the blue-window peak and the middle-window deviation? -0.2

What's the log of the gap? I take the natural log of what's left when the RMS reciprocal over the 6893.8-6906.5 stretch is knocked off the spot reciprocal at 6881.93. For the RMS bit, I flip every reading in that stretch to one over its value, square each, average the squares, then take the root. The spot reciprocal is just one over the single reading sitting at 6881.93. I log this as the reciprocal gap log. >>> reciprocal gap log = -6.7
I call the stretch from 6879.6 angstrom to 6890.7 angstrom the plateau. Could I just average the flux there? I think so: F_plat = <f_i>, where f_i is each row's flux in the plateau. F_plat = 23.5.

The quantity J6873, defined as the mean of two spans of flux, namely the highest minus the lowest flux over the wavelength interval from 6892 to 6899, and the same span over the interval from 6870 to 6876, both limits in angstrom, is 0.25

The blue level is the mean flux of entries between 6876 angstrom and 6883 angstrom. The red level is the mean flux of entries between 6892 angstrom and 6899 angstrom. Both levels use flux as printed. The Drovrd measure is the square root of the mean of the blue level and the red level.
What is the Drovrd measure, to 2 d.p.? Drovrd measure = 4.83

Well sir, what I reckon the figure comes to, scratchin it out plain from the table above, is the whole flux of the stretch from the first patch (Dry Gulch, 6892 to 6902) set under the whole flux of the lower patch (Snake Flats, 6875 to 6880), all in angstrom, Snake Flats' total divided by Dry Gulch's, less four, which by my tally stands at -3.52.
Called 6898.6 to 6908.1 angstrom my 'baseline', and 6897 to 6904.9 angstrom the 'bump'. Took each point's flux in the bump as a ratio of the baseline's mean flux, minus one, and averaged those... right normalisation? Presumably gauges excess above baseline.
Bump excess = 0.00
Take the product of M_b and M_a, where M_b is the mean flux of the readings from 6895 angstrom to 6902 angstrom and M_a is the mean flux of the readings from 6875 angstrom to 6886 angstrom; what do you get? 551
